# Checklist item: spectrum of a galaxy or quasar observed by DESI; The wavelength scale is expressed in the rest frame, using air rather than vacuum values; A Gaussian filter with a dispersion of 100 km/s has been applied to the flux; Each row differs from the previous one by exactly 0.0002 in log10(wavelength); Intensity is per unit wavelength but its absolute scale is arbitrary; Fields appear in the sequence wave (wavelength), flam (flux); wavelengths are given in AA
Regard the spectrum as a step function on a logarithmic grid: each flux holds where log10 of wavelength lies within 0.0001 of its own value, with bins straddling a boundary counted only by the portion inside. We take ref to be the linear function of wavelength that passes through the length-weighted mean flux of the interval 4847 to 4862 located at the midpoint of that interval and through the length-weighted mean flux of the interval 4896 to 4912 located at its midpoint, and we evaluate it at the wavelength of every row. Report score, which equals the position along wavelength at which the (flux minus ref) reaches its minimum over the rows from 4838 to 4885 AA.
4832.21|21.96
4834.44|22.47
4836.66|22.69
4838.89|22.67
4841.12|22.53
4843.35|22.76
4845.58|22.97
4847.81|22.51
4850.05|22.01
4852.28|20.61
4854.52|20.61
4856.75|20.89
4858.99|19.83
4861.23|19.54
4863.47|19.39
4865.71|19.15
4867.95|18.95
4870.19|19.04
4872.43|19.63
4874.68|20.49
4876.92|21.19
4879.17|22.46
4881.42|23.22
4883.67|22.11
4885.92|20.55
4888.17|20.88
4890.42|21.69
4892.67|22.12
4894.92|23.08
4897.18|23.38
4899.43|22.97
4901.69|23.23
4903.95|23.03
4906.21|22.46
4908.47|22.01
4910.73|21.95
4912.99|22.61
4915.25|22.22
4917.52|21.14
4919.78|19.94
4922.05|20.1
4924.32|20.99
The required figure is 4867.95 AA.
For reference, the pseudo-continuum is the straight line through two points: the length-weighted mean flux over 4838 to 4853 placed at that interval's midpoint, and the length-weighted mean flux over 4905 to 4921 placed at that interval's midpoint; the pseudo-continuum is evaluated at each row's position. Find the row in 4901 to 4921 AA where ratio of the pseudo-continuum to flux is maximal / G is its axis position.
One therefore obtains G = 4919.78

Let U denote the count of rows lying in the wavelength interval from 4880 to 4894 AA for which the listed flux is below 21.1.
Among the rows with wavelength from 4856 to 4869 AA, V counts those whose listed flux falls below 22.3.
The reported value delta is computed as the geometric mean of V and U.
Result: 3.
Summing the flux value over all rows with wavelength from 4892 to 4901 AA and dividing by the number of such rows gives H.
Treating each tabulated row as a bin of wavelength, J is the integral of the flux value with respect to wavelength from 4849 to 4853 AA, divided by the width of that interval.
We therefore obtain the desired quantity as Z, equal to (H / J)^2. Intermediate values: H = 22.9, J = 21.4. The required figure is 1.15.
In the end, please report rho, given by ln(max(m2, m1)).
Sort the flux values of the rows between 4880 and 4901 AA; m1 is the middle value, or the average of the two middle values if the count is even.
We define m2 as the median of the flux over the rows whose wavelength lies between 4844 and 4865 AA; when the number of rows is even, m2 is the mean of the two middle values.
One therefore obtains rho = 3.10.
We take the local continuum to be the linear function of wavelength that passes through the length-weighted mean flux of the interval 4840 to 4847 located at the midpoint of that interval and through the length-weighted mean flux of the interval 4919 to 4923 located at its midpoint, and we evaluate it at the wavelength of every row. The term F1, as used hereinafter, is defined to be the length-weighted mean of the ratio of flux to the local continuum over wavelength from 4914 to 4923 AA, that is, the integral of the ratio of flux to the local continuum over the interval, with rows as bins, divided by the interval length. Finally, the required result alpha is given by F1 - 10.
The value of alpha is -8.96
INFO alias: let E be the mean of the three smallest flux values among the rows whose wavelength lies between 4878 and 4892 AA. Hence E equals 21.0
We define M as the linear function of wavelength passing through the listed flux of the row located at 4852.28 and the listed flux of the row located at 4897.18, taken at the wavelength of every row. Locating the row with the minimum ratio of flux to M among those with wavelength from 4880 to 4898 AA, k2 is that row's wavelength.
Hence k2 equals 4885.92 AA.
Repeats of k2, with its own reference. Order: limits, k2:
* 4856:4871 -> 4870.19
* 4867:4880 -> 4870.19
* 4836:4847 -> 4841.12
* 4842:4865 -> 4863.47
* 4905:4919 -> 4917.52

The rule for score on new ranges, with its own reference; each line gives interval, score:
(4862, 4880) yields 4867.95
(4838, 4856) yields 4854.52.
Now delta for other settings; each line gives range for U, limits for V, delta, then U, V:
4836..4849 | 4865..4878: 0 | 0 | 6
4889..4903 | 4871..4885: 0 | 0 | 4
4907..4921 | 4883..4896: 2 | 1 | 5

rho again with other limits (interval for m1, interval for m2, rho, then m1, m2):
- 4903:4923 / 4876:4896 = 3.10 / 22.0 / 22.1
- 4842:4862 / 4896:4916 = 3.12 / 20.9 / 22.6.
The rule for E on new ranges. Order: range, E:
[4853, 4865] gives 19.6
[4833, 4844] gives 22.6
